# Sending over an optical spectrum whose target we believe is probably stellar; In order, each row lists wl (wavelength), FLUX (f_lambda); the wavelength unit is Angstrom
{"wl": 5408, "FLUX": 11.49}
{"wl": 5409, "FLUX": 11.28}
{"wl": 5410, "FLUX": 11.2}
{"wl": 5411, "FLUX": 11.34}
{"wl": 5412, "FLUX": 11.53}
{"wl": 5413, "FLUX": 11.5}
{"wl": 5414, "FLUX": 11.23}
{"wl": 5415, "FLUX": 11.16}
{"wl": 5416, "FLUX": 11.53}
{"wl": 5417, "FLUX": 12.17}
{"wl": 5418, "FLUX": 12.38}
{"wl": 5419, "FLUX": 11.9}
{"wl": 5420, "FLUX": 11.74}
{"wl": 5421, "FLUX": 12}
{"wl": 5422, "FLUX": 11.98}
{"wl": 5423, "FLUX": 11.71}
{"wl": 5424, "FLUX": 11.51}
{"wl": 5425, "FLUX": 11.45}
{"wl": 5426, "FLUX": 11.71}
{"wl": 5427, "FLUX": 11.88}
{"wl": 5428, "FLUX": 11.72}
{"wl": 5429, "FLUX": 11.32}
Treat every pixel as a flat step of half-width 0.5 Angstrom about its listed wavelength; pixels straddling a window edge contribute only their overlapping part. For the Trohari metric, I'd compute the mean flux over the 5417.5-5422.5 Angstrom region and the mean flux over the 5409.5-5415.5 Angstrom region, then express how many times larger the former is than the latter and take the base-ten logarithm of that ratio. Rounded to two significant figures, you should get 0.025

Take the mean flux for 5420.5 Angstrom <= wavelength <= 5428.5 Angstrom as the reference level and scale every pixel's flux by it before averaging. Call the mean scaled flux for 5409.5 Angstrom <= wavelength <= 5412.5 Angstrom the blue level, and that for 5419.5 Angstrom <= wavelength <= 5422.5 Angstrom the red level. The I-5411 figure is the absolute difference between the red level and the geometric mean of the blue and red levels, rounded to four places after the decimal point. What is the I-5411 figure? 0.0237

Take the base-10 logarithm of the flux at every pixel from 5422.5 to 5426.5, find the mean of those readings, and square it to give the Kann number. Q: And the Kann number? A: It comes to 1.133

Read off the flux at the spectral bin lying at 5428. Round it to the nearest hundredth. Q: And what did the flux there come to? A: 11.72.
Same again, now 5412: 11.53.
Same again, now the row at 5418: 12.38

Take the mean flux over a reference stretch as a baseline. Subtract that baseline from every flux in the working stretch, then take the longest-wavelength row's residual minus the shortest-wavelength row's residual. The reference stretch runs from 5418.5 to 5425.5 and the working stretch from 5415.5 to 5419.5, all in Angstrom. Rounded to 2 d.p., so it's 0.37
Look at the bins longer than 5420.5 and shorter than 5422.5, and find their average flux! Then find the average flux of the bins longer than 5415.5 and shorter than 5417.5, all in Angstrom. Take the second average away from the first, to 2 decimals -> 0.14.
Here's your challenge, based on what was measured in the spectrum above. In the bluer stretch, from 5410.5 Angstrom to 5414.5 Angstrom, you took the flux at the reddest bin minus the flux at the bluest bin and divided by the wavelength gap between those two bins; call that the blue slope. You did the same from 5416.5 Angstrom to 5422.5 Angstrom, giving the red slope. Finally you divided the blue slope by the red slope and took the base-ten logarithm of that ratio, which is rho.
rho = 0.0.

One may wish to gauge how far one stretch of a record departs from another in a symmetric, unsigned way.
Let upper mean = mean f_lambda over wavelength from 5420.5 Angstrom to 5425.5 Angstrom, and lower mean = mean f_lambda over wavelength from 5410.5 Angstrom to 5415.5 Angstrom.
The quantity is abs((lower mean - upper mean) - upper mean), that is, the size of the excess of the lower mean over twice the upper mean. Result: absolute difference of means 12.1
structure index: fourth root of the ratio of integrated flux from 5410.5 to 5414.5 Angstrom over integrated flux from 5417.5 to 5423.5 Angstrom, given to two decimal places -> 0.89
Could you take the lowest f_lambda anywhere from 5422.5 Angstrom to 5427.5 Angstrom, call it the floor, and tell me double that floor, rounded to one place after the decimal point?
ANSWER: 22.9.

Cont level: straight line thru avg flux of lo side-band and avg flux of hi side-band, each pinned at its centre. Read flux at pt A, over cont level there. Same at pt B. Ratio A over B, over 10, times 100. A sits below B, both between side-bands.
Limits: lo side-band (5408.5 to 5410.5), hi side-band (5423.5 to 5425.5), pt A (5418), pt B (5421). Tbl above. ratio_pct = 10.4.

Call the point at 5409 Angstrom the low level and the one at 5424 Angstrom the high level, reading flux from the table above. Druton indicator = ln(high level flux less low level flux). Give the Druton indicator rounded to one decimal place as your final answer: -1.5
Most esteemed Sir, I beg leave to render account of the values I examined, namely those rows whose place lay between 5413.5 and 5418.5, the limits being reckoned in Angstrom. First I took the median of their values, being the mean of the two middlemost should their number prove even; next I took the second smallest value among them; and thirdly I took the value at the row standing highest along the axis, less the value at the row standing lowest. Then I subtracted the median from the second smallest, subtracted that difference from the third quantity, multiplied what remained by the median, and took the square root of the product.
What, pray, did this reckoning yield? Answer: 4.1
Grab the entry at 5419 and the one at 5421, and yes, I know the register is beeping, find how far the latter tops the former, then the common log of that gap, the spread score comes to -1.0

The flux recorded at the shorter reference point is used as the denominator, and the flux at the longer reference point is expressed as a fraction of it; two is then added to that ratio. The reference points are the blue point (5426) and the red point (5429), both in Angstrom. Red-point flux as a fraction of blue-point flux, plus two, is 2.97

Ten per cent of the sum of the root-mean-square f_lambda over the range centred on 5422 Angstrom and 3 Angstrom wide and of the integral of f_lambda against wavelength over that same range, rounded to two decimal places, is 4.76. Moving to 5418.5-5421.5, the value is 4.75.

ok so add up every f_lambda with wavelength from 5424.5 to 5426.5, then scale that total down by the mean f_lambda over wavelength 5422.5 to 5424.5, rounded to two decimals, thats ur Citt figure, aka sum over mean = 1.99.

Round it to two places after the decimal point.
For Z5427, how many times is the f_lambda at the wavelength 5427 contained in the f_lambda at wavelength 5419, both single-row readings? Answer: 1.00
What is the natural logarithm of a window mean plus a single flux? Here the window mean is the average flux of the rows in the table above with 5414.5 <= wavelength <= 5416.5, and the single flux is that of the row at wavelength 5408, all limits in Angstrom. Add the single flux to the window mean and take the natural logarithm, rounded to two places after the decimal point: 3.13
